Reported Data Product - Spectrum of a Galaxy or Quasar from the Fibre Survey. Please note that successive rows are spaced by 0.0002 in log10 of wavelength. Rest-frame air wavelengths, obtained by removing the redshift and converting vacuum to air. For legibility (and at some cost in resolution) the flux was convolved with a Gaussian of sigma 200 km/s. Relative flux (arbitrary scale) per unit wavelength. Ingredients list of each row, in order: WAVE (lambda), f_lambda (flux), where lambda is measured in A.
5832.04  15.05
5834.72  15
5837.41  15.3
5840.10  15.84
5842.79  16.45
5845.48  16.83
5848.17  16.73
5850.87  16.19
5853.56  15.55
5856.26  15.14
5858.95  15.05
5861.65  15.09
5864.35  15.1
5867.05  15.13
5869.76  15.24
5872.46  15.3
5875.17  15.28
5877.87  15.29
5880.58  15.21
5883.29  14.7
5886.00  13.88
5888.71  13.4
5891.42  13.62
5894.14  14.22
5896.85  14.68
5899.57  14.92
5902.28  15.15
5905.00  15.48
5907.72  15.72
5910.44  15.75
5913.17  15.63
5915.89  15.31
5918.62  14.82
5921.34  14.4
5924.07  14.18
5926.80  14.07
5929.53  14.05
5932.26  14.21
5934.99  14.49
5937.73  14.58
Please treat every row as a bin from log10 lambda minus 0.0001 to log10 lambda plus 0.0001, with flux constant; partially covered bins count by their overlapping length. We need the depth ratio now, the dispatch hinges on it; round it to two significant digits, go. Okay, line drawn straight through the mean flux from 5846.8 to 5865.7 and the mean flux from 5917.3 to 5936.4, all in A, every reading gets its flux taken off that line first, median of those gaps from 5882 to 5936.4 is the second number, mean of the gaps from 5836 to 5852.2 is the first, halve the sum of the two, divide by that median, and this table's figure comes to -18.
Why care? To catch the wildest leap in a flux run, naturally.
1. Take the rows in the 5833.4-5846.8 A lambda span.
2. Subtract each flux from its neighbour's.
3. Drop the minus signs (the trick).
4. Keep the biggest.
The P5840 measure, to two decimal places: 0.61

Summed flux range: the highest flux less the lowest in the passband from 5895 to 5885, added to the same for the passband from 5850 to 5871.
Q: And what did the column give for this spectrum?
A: 1.96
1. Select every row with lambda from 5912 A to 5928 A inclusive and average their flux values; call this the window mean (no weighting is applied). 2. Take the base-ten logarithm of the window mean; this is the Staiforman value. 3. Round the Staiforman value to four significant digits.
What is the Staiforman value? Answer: 1.168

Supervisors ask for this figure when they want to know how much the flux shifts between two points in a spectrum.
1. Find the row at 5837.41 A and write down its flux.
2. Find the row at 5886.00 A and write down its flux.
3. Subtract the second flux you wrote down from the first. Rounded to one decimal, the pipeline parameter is 1.4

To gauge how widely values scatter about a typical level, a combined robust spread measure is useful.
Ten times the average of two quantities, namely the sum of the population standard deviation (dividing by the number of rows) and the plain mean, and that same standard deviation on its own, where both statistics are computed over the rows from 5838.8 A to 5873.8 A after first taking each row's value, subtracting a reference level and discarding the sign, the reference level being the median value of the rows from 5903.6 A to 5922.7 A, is 6.6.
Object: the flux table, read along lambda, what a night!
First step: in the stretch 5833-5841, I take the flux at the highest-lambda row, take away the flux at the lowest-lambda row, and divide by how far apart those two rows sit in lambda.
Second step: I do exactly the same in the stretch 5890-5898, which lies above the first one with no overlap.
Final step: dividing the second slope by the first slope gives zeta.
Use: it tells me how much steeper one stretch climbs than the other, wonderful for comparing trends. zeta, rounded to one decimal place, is 1.3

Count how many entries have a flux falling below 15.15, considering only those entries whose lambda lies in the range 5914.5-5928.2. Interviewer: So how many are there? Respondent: 4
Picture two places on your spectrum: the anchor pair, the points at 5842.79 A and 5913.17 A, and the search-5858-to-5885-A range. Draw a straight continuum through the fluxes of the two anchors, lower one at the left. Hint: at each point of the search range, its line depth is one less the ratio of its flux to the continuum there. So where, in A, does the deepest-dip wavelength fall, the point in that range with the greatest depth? 5883.29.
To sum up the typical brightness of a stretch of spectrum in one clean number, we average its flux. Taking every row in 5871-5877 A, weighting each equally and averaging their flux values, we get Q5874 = 15.3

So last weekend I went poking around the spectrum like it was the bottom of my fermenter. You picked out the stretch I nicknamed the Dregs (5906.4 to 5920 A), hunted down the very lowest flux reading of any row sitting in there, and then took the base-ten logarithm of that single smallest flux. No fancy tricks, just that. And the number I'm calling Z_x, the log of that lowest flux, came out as 1.17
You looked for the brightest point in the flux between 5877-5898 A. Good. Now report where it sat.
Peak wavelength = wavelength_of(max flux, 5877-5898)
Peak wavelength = 5877.87 A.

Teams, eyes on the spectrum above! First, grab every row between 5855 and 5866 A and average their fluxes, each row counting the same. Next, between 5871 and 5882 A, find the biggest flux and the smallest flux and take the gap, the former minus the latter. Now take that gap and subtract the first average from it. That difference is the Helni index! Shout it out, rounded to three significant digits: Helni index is -15.0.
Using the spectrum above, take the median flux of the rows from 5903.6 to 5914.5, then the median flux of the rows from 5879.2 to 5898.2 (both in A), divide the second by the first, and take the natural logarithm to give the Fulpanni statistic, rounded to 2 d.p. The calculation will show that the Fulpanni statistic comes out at -0.10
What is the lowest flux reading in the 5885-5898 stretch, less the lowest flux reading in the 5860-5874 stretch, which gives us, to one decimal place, -1.7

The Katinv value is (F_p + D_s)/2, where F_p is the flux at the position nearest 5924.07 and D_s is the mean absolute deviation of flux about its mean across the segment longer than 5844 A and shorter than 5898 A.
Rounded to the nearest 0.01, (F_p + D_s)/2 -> 7.39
